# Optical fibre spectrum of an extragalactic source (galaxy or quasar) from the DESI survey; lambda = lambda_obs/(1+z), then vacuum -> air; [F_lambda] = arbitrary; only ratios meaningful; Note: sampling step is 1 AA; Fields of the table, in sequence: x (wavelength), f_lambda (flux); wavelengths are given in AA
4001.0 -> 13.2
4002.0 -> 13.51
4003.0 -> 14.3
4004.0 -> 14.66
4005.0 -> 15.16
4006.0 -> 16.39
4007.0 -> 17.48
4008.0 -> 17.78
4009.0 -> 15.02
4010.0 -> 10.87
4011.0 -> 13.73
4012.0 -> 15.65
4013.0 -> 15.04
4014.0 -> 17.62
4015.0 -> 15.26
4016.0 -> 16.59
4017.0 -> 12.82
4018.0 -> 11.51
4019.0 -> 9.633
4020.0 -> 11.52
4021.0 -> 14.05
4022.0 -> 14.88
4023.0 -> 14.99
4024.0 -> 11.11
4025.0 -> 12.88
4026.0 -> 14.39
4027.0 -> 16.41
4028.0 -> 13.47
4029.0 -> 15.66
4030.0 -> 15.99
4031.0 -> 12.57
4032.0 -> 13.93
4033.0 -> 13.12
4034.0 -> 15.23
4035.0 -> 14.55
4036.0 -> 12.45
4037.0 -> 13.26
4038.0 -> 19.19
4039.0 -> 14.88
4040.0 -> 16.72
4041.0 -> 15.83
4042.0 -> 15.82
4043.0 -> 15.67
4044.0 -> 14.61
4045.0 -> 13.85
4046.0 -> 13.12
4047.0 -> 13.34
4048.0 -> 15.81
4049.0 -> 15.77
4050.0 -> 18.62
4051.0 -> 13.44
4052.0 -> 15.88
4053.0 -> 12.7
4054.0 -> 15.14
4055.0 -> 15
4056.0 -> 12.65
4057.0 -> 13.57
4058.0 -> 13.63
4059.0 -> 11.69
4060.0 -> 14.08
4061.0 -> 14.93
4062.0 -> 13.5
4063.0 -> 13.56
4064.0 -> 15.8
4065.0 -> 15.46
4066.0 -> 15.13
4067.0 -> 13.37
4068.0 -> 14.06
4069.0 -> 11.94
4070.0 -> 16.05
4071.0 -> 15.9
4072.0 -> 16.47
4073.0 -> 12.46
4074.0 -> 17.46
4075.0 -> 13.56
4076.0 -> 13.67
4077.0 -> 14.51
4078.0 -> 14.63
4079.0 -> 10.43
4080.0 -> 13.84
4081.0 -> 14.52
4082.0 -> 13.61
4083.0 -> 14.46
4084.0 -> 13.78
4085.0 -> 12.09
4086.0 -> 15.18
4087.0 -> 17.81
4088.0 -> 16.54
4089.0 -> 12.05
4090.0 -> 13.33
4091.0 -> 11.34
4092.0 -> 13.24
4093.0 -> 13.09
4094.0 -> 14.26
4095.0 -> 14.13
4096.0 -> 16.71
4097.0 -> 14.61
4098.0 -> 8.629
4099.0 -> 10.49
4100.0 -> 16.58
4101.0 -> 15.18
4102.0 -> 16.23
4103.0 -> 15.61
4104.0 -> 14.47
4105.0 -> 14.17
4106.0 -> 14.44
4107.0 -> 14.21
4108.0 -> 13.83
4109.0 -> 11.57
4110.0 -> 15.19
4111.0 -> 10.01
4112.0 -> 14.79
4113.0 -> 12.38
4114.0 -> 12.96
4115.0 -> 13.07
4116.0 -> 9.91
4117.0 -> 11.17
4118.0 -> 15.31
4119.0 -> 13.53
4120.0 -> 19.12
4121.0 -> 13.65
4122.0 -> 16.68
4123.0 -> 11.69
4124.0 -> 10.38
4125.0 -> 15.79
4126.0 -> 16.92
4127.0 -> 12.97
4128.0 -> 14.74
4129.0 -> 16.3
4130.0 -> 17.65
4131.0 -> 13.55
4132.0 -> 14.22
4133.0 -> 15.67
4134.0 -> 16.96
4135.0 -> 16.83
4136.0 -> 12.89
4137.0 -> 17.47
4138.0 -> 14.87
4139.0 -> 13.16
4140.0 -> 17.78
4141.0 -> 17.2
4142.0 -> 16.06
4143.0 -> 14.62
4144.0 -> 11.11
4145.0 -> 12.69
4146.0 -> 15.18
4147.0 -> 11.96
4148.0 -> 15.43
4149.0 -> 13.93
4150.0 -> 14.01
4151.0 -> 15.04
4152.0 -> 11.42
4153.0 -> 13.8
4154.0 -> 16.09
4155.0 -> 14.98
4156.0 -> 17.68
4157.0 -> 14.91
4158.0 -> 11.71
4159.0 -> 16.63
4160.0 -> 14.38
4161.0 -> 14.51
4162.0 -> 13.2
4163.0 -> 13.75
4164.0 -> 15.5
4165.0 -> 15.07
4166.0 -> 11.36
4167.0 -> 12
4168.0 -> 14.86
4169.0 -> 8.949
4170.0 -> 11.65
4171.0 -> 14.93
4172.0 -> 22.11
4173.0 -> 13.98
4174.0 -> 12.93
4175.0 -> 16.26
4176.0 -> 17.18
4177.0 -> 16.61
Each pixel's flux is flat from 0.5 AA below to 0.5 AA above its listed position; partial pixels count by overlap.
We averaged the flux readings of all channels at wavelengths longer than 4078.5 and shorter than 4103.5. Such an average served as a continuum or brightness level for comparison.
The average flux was 13.9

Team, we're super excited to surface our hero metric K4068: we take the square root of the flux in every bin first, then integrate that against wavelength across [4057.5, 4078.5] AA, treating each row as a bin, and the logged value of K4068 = 79.5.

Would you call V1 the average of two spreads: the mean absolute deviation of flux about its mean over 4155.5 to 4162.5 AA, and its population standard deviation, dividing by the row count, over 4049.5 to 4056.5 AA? 1.7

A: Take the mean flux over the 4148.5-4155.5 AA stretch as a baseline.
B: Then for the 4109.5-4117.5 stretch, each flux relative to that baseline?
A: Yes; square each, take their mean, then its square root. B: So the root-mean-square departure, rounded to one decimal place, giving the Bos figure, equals 2.6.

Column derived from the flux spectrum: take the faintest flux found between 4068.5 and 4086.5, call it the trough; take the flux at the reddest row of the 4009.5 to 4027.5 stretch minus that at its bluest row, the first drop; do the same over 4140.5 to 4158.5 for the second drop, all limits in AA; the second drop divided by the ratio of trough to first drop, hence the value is -2.92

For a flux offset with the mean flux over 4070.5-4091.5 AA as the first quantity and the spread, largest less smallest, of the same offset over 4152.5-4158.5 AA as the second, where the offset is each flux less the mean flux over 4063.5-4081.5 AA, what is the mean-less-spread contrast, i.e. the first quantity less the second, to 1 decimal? -6.2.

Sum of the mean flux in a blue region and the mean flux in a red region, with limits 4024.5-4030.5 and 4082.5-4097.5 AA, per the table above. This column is 29.0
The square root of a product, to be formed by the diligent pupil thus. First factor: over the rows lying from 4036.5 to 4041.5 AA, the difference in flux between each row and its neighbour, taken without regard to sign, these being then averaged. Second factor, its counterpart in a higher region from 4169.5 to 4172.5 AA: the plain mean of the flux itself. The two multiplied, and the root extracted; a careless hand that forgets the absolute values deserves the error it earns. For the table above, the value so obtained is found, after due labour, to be 7.3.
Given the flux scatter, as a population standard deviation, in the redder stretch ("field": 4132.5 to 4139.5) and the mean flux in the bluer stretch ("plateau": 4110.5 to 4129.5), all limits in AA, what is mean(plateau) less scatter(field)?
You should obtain 12.0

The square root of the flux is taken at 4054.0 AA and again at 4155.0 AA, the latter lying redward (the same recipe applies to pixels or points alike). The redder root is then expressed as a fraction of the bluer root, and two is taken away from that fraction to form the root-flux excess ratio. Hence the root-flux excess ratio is -1.01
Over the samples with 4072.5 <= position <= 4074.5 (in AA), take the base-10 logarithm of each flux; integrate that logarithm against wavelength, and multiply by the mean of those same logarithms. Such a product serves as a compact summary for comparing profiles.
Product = 2.7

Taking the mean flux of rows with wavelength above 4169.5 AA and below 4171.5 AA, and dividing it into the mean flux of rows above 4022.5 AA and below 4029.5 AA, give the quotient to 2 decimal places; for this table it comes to 1.06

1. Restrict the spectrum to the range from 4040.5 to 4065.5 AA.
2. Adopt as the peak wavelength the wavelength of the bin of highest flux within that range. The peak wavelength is 4050.0 AA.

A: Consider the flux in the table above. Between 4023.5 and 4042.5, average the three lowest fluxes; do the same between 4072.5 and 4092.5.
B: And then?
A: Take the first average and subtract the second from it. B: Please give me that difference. 0.8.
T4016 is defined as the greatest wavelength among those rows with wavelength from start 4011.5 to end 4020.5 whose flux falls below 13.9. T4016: 4020.0 AA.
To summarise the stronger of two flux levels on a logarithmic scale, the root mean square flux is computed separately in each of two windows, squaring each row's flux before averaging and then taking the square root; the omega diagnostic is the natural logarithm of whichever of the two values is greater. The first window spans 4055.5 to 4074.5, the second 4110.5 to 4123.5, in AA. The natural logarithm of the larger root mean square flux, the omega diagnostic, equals 2.67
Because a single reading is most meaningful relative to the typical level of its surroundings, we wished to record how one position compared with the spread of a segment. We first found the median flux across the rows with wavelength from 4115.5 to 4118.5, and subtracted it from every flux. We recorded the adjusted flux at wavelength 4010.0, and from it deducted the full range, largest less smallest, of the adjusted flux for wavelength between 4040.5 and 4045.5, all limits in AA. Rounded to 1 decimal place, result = -2.3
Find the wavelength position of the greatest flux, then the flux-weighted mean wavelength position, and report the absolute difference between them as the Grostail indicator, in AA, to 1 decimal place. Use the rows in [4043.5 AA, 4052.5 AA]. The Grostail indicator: 1.9 AA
